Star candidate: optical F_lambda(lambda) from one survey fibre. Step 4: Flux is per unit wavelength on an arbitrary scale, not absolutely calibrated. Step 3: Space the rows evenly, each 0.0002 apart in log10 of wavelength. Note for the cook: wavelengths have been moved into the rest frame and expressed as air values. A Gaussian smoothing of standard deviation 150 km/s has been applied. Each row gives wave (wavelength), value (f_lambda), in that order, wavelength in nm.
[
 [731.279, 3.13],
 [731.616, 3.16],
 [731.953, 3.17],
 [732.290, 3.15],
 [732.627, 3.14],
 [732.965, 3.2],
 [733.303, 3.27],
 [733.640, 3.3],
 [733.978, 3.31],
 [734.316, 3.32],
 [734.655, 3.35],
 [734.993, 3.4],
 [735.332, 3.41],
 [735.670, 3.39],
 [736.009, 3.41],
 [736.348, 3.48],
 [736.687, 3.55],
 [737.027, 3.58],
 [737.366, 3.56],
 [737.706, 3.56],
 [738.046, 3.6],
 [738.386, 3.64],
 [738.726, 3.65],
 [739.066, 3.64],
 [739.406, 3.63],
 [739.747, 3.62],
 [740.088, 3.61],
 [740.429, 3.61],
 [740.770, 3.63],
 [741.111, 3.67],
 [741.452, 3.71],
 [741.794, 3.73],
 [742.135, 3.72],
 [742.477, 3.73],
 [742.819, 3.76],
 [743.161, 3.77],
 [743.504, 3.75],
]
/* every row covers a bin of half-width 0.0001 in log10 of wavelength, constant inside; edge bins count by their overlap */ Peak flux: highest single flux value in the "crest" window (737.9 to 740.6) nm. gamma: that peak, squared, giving 13.3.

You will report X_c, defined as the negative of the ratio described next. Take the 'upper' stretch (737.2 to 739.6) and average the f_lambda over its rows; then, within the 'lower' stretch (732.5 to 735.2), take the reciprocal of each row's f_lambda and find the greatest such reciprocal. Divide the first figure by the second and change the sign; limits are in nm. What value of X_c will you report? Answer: -11.3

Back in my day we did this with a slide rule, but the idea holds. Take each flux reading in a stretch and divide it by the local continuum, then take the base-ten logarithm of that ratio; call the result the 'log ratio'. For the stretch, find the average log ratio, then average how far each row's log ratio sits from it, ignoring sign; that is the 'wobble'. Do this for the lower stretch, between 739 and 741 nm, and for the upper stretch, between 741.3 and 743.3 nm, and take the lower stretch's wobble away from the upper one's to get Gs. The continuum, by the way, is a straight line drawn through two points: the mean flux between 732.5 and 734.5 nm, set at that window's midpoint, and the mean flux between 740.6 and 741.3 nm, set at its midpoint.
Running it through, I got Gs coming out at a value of -0.0025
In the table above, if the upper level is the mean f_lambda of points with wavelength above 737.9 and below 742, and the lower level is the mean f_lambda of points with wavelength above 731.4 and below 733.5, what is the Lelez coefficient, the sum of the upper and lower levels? 6.83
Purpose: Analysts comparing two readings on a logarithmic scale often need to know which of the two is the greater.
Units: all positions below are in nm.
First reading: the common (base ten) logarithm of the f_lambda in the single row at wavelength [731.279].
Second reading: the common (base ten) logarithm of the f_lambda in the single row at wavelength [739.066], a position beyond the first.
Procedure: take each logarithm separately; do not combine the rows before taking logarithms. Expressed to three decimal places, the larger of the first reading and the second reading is 0.561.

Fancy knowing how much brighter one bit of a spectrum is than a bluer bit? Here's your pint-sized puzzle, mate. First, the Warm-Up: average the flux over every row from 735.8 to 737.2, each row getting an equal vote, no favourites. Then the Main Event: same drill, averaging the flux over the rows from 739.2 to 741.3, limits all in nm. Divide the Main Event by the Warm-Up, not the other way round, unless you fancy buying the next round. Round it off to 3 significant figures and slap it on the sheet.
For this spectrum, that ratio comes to 1.04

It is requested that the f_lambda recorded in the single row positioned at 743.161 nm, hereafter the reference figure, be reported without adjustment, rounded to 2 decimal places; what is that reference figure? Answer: 3.77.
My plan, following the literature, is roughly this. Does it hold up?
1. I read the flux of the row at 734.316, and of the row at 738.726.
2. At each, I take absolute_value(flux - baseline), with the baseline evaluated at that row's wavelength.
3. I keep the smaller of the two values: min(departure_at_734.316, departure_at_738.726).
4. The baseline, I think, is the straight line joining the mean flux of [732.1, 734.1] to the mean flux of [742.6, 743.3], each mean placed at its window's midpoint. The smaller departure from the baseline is 0.027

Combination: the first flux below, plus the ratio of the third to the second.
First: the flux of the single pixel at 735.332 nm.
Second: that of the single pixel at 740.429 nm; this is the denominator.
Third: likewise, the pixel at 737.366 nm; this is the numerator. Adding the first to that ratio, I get 4.40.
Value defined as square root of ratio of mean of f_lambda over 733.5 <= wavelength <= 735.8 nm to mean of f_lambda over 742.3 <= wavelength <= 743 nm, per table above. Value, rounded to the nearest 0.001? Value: 0.946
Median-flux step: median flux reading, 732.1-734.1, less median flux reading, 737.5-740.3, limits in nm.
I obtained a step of -0.39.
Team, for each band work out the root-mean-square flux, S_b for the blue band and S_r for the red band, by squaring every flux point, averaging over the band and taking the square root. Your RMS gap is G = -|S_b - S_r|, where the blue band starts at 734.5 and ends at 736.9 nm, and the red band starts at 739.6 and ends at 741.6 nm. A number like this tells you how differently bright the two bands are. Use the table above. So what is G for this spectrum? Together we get -0.21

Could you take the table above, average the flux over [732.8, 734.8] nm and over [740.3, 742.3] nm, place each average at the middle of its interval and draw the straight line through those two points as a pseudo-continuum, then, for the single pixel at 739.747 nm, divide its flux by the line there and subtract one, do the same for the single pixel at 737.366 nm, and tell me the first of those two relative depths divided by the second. 0.2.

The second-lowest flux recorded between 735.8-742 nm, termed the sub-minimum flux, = 3.48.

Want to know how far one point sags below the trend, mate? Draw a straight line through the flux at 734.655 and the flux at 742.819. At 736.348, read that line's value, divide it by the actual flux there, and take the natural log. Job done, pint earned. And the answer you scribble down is -0.013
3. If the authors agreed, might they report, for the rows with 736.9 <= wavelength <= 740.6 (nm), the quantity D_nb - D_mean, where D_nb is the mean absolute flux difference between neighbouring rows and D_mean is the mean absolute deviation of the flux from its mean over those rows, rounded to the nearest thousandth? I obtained -0.010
